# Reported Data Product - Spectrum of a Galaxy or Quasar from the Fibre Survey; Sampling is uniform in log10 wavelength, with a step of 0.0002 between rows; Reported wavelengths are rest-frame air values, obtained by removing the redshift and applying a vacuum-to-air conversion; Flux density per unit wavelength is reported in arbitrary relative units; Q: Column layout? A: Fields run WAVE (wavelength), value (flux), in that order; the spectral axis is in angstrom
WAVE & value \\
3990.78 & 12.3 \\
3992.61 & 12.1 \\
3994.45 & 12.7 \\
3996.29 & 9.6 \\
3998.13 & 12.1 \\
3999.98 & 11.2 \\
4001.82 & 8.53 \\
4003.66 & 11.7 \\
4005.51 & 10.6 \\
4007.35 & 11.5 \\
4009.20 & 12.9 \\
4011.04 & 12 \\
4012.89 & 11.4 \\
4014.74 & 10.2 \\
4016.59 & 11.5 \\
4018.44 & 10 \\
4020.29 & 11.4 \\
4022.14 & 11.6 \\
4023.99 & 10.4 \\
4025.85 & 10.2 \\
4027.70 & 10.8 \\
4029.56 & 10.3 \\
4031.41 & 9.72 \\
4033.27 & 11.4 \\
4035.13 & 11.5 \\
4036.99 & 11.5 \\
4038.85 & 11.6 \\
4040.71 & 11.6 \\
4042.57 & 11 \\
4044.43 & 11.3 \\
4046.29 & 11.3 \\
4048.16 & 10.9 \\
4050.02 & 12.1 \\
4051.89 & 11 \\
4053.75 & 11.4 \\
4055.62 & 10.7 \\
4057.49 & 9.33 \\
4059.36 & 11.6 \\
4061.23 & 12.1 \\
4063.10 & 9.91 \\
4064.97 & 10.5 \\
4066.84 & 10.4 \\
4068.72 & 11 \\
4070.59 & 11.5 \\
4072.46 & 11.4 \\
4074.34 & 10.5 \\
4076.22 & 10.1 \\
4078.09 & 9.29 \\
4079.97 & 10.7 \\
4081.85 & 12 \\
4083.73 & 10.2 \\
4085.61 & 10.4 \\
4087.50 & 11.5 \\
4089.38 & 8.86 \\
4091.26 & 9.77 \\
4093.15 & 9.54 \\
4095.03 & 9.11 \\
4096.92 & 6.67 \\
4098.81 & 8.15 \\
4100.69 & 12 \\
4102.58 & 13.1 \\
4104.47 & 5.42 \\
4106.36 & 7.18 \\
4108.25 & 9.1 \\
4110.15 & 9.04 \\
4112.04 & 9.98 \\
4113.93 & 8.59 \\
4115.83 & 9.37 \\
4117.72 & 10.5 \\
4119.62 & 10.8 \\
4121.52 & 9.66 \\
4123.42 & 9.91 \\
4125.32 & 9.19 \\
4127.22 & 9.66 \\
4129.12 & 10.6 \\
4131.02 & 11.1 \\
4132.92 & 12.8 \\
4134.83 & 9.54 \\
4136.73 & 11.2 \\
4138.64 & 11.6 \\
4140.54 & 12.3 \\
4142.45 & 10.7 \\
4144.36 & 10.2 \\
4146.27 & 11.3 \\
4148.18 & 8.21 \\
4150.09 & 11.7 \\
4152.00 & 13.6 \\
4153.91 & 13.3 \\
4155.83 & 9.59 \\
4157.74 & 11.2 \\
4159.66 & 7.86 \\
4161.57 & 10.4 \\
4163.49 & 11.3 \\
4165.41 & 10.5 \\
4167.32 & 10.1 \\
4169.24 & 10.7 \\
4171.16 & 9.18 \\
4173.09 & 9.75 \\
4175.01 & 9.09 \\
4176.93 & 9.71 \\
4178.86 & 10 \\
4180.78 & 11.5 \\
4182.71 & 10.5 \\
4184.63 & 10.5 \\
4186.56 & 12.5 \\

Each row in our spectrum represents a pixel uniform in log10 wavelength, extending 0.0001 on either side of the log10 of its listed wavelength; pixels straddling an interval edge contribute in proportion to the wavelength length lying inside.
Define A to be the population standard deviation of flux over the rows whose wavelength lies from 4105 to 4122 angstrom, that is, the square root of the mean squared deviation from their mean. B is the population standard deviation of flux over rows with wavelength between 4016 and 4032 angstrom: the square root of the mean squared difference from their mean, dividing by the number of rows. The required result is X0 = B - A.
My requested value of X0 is -0.4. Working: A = 1.0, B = 0.66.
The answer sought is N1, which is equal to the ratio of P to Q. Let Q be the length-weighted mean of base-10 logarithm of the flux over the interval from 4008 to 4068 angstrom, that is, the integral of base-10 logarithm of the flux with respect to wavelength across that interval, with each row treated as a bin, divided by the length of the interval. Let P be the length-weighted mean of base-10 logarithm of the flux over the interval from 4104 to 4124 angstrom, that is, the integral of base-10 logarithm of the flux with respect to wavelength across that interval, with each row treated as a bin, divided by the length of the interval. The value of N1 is 0.92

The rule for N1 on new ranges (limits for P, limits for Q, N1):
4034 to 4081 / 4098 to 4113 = 1.09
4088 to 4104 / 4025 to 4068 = 0.94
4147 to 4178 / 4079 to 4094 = 1.00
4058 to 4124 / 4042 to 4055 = 0.94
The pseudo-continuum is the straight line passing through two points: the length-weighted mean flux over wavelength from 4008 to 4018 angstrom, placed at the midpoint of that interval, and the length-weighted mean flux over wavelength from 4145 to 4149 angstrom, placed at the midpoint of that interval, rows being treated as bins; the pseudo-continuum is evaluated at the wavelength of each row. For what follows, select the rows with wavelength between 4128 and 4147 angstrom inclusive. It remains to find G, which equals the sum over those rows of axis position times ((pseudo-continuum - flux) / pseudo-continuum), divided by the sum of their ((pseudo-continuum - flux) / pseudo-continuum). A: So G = 4137.9 angstrom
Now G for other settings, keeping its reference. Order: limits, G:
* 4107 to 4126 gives 4114.2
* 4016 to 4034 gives 4026.0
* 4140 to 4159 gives 4150.0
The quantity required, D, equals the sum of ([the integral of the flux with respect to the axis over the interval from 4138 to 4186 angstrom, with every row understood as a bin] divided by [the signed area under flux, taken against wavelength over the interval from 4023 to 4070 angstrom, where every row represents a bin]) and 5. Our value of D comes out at 5.99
